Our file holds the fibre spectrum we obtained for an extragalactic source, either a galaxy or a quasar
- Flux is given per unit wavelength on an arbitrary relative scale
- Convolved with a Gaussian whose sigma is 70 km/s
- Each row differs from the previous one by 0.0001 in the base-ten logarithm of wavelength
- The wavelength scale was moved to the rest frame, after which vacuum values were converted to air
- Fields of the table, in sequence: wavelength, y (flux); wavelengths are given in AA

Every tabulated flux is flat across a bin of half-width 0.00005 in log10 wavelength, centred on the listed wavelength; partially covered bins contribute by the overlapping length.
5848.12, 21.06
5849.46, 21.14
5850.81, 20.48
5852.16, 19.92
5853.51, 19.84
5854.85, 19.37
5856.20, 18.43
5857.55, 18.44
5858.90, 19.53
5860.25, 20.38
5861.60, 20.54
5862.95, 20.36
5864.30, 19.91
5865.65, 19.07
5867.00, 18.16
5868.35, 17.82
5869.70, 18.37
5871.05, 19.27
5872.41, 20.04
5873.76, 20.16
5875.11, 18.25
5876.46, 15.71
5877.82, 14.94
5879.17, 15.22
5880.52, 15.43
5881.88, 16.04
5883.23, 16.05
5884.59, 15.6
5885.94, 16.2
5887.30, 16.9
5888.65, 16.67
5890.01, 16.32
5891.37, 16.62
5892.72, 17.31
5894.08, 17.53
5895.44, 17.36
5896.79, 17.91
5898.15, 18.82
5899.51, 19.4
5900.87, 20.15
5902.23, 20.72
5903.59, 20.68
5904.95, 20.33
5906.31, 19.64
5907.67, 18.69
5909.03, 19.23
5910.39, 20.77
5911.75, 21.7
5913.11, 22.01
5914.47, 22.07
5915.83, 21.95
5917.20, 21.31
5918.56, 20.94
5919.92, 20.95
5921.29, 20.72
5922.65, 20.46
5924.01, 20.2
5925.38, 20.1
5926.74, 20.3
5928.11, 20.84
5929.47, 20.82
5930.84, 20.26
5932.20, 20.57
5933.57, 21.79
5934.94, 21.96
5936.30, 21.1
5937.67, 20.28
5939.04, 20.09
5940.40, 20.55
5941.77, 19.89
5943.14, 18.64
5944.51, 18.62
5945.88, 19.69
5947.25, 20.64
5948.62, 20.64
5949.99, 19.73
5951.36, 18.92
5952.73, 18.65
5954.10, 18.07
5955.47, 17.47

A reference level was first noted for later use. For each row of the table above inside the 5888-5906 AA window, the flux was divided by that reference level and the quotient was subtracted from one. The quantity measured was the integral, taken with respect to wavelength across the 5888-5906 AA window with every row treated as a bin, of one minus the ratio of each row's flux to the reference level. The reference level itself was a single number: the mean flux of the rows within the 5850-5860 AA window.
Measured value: 0.9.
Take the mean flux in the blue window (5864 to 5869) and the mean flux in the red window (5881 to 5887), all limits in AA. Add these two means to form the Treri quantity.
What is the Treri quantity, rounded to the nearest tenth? 34.7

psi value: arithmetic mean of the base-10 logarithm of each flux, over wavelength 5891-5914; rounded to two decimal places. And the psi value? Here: 1.29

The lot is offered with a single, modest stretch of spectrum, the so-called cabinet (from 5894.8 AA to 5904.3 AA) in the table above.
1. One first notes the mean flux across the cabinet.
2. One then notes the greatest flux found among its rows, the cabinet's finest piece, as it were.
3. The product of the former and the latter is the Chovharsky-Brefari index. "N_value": 400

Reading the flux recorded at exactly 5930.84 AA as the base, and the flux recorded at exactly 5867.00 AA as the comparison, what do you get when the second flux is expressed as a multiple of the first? 0.90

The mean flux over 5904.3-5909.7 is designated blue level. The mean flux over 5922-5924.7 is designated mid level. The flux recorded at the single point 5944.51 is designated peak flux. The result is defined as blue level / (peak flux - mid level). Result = -11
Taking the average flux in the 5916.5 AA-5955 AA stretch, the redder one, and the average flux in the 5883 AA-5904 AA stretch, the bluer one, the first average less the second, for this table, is 2.5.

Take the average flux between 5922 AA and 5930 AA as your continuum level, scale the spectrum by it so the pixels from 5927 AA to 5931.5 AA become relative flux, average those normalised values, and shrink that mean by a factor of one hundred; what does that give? 0.0101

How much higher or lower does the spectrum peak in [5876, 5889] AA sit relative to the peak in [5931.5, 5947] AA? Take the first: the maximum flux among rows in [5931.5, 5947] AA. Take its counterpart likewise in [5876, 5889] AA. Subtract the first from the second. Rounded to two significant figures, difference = -5.1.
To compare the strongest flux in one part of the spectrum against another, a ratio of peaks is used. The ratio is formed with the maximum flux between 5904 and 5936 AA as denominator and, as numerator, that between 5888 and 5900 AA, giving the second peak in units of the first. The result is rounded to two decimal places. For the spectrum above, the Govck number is 0.88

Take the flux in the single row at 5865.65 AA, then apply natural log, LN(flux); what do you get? 2.95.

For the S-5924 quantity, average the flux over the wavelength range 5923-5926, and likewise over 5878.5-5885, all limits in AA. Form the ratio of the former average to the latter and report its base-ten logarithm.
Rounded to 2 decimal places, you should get 0.11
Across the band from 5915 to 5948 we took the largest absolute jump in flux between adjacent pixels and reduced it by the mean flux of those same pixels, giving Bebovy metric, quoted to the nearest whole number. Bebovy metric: -19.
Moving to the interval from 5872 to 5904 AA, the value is -15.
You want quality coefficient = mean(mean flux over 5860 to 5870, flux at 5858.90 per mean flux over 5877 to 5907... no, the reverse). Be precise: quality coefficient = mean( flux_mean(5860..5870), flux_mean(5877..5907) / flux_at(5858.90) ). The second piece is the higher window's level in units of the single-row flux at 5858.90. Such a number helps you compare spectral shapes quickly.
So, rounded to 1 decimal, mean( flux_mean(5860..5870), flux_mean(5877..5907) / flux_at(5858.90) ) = 10.1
